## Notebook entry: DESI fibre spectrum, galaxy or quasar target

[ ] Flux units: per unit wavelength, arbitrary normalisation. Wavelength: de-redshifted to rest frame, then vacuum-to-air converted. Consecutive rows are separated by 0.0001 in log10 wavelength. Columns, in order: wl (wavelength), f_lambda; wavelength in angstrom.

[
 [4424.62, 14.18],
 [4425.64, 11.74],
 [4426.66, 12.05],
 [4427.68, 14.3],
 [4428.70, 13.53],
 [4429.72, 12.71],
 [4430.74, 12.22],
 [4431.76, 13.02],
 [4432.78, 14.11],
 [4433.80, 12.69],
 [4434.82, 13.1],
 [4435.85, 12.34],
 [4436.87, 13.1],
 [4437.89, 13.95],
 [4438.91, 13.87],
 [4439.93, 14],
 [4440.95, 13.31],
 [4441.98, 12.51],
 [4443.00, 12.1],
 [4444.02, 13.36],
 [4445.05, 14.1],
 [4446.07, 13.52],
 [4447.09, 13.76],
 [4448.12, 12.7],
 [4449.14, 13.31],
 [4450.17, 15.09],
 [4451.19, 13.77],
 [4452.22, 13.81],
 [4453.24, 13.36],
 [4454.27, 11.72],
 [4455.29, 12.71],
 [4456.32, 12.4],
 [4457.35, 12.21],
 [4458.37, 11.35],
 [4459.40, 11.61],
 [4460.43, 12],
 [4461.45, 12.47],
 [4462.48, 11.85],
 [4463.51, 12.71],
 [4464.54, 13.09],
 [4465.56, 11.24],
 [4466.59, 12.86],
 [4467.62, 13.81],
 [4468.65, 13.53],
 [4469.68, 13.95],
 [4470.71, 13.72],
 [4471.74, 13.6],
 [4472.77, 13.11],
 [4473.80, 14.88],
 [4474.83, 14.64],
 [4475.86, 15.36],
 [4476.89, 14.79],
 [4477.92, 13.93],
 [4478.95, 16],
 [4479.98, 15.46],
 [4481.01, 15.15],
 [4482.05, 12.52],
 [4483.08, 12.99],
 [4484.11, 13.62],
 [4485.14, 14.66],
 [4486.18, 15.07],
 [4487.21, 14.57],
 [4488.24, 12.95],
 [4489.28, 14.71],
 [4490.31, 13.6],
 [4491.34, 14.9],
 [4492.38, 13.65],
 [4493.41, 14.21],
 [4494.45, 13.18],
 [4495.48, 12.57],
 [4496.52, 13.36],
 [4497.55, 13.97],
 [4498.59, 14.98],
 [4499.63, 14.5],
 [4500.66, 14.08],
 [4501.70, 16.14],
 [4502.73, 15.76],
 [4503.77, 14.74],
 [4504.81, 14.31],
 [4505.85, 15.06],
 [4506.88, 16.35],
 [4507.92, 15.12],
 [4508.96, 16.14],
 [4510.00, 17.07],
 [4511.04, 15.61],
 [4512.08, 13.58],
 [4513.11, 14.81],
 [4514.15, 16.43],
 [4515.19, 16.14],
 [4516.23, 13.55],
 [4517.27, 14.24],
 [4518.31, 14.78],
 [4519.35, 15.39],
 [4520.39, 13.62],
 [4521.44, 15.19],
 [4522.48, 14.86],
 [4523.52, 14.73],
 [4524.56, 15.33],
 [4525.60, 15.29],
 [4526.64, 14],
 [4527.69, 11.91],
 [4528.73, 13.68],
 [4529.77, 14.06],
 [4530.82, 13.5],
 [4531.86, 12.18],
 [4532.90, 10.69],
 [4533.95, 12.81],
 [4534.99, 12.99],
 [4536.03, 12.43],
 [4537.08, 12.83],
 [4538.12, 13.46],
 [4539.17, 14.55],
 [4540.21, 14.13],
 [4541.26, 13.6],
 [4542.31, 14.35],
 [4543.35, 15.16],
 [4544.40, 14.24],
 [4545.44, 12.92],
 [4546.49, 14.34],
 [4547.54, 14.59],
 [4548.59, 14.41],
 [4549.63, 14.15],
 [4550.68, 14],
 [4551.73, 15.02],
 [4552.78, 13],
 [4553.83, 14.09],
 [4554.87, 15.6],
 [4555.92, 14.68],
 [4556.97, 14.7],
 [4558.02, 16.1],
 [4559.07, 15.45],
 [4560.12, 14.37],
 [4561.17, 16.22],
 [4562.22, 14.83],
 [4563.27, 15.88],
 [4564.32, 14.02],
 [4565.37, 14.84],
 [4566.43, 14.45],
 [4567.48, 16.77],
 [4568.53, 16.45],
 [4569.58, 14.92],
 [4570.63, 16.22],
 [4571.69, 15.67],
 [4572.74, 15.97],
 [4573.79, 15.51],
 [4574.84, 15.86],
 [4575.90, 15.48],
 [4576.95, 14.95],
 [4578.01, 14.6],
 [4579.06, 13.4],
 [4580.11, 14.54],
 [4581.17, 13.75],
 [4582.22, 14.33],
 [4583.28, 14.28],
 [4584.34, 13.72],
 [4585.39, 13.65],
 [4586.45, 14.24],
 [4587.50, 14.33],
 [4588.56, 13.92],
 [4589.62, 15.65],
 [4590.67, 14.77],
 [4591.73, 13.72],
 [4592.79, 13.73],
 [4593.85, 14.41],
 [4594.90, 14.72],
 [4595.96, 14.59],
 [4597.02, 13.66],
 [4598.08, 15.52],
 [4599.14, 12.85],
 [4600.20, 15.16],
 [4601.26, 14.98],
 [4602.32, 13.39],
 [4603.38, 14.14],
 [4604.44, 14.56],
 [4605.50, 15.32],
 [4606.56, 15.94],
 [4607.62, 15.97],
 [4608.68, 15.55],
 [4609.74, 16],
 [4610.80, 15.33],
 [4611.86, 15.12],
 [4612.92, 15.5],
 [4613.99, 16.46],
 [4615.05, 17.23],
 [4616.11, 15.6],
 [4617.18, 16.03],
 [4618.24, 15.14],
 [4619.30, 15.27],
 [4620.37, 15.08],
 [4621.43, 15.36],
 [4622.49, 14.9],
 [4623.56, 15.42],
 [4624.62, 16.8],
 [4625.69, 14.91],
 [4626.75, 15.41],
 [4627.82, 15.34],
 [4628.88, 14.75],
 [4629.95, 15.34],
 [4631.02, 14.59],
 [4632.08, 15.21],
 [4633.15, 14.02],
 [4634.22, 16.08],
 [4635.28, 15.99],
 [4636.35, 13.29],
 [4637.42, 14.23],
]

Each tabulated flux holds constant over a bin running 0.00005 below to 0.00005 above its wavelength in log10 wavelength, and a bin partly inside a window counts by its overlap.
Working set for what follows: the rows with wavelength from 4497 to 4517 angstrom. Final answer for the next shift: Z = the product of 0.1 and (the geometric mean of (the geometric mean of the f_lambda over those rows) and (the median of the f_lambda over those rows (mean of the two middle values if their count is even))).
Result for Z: 1.51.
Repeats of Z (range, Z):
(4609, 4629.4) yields 1.55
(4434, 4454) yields 1.34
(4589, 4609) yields 1.47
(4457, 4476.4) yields 1.30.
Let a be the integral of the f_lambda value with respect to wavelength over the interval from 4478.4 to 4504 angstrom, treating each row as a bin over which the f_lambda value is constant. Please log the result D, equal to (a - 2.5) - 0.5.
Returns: 363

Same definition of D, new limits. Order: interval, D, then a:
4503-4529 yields 384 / 387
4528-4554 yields 351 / 354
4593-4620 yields 405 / 408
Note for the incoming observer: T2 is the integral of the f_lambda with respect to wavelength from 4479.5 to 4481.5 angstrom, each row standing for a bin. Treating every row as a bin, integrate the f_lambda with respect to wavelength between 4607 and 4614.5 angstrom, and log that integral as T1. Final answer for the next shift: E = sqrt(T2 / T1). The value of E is 0.51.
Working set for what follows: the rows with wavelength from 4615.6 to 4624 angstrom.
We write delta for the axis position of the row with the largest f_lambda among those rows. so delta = 4617.18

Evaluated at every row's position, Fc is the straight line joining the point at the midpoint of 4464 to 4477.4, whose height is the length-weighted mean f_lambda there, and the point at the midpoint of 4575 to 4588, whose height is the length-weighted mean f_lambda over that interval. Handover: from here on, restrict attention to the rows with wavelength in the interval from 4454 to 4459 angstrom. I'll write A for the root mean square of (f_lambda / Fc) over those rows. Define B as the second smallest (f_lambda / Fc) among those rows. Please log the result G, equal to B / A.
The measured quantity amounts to 0.97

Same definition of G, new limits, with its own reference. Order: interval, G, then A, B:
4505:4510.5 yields 0.95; 1.15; 1.09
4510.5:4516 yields 0.96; 1.10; 1.06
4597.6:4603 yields 0.93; 1.00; 0.93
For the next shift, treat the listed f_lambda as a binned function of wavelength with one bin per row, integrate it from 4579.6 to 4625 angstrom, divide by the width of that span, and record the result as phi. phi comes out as 14.9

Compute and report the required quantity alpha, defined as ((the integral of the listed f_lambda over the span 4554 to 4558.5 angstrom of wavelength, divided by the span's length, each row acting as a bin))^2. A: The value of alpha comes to 231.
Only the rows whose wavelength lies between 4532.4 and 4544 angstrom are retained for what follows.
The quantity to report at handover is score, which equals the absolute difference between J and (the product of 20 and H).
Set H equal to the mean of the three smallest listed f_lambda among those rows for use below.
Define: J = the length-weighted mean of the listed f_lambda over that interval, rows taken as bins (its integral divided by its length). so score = 226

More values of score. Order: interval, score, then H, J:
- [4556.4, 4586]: 257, 13.6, 15.0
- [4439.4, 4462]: 218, 11.6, 13.0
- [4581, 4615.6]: 251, 13.3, 14.8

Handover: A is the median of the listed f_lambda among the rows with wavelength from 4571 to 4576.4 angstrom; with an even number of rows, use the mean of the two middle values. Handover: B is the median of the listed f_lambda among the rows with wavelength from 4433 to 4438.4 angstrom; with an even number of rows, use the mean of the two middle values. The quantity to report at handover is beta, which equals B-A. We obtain -2.6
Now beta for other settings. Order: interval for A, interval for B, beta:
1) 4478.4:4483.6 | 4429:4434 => -2.4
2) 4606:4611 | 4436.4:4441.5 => -2.1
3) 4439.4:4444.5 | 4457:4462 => -1.3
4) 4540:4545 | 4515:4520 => 0.5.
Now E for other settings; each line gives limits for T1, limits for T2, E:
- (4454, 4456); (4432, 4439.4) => 2.00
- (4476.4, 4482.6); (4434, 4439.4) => 0.89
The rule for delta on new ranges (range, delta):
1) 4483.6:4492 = 4486.18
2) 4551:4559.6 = 4558.02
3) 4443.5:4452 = 4450.17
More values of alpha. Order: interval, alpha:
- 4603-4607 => 225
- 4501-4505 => 233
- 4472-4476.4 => 209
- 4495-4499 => 187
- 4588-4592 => 212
